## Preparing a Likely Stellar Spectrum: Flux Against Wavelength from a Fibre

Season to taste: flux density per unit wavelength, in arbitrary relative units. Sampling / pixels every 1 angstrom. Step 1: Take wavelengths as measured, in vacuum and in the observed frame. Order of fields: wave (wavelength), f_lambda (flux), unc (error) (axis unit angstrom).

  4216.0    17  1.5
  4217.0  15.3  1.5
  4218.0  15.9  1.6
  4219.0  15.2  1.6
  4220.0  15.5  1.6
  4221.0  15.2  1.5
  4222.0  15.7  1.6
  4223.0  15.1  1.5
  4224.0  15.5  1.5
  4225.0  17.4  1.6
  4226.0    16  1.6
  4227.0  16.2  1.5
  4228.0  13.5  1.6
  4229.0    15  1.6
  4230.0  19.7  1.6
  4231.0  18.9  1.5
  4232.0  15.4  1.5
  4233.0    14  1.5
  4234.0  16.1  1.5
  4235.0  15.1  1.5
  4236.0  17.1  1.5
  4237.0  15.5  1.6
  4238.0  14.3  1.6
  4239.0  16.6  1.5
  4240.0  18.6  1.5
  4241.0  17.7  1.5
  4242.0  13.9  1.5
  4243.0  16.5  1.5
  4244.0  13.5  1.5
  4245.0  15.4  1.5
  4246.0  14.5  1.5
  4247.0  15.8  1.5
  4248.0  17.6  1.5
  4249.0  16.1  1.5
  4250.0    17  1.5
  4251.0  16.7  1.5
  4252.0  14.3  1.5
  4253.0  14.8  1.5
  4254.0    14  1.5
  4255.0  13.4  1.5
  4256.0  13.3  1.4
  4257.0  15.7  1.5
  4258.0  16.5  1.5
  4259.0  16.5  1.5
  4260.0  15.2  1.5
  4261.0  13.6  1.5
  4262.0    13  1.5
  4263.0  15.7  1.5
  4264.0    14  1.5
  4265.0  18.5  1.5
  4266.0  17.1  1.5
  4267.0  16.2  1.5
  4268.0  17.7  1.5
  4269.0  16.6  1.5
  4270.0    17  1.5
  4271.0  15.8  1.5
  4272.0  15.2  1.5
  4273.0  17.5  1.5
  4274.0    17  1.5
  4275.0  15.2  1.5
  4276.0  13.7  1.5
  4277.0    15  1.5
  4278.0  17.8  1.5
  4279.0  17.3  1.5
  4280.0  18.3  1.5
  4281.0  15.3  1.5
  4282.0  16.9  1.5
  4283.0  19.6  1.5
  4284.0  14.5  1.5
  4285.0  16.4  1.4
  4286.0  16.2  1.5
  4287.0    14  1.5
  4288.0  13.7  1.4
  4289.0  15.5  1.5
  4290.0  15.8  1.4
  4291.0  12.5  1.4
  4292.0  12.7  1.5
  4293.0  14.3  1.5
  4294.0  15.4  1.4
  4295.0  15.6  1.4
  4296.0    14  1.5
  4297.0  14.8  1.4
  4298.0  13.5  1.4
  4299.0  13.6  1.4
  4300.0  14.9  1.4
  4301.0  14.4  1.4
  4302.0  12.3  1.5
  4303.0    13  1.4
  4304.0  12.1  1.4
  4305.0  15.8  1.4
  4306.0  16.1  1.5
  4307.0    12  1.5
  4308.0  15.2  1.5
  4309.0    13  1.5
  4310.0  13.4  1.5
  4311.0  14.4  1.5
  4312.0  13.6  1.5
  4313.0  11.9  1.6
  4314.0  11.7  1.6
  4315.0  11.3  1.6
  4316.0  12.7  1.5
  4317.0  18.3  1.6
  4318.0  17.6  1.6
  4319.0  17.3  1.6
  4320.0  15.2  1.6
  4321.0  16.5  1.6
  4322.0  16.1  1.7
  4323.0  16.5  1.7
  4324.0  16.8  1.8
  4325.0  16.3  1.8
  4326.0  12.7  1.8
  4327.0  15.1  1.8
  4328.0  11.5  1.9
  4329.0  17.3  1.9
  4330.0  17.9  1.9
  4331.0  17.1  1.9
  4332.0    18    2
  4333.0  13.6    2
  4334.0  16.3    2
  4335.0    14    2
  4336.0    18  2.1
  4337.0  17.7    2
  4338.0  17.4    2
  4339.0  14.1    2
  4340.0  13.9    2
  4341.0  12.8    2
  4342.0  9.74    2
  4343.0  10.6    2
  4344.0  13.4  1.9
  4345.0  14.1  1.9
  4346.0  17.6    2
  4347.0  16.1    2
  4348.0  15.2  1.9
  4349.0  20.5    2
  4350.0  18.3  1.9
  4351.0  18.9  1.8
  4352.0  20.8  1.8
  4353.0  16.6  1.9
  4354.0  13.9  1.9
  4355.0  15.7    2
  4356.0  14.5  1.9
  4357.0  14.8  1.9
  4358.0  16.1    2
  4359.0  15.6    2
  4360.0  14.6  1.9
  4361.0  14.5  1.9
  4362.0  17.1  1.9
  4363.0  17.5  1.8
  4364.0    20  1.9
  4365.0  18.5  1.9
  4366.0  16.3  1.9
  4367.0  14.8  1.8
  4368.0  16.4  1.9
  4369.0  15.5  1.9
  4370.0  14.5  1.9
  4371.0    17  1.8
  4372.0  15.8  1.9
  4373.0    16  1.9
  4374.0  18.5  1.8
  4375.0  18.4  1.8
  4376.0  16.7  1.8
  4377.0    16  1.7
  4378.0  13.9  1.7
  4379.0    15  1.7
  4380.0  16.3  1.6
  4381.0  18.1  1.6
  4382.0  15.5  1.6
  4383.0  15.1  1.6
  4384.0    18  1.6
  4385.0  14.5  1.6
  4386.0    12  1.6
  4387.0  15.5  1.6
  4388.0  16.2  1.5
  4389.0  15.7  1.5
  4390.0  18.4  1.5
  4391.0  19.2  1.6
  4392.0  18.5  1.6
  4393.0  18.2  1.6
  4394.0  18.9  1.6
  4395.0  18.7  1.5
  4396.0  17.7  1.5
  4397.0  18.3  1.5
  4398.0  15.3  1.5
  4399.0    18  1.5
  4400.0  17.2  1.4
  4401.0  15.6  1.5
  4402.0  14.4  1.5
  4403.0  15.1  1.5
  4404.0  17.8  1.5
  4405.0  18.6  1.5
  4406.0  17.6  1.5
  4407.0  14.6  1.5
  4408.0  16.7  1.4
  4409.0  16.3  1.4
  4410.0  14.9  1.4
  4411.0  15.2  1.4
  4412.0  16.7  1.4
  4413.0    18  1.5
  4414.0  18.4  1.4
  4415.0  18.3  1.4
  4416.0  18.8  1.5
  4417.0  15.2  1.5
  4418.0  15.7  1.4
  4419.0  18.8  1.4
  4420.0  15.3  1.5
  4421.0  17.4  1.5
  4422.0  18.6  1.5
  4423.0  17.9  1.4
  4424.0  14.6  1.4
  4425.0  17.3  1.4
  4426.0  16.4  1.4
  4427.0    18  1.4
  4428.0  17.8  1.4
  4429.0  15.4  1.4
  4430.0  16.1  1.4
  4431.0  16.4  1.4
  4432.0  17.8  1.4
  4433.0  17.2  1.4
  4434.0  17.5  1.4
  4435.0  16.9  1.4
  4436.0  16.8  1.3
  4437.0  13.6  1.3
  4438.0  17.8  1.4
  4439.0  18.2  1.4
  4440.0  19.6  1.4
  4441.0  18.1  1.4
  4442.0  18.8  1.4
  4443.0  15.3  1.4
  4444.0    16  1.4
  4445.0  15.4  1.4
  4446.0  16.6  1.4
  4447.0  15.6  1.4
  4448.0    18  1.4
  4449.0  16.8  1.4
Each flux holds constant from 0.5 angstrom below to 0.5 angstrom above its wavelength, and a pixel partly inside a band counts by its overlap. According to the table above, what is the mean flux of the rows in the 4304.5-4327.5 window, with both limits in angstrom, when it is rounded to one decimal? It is 14.8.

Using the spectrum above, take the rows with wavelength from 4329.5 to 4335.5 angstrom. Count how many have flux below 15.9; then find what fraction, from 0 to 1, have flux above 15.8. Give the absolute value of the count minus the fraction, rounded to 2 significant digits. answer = 1.3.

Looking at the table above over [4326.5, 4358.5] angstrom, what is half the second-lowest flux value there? 5.3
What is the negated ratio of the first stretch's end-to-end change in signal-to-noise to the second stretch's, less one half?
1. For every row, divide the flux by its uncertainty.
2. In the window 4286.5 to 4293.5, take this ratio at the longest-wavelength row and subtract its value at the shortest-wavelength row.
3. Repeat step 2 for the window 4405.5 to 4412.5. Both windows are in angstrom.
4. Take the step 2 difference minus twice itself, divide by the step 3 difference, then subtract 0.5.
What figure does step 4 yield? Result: -1.5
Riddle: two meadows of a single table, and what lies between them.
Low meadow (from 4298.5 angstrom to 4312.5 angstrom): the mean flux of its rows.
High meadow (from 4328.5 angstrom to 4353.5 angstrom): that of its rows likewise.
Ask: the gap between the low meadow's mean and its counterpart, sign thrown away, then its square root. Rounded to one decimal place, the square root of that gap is 1.5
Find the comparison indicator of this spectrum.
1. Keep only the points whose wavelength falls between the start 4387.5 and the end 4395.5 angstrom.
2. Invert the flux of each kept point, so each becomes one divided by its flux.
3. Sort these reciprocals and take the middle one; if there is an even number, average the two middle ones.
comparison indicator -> 0.054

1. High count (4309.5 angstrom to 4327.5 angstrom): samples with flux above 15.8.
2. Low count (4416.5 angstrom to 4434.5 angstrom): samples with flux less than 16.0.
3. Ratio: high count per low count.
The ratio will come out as 1.6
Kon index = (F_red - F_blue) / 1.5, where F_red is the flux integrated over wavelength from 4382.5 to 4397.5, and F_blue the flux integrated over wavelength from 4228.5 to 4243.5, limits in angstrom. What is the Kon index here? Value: 7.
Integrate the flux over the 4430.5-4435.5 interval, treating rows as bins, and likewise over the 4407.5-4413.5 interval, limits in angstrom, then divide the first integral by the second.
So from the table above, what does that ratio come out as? 0.88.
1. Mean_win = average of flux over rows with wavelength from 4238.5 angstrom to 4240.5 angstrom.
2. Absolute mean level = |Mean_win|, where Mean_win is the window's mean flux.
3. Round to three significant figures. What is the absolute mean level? 17.6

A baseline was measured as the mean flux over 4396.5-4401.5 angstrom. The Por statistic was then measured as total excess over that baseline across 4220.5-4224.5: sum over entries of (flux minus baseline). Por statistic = -6.0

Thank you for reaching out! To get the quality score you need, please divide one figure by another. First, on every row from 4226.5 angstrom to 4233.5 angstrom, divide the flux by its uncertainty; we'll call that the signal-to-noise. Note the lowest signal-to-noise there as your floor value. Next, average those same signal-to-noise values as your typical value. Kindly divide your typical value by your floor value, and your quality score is 1.24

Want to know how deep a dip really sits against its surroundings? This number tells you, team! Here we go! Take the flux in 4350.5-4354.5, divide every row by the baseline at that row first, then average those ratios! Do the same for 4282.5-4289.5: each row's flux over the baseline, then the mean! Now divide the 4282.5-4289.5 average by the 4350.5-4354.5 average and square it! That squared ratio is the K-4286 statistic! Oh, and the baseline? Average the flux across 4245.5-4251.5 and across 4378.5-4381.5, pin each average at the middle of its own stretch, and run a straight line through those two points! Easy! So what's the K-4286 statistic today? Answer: 0.81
